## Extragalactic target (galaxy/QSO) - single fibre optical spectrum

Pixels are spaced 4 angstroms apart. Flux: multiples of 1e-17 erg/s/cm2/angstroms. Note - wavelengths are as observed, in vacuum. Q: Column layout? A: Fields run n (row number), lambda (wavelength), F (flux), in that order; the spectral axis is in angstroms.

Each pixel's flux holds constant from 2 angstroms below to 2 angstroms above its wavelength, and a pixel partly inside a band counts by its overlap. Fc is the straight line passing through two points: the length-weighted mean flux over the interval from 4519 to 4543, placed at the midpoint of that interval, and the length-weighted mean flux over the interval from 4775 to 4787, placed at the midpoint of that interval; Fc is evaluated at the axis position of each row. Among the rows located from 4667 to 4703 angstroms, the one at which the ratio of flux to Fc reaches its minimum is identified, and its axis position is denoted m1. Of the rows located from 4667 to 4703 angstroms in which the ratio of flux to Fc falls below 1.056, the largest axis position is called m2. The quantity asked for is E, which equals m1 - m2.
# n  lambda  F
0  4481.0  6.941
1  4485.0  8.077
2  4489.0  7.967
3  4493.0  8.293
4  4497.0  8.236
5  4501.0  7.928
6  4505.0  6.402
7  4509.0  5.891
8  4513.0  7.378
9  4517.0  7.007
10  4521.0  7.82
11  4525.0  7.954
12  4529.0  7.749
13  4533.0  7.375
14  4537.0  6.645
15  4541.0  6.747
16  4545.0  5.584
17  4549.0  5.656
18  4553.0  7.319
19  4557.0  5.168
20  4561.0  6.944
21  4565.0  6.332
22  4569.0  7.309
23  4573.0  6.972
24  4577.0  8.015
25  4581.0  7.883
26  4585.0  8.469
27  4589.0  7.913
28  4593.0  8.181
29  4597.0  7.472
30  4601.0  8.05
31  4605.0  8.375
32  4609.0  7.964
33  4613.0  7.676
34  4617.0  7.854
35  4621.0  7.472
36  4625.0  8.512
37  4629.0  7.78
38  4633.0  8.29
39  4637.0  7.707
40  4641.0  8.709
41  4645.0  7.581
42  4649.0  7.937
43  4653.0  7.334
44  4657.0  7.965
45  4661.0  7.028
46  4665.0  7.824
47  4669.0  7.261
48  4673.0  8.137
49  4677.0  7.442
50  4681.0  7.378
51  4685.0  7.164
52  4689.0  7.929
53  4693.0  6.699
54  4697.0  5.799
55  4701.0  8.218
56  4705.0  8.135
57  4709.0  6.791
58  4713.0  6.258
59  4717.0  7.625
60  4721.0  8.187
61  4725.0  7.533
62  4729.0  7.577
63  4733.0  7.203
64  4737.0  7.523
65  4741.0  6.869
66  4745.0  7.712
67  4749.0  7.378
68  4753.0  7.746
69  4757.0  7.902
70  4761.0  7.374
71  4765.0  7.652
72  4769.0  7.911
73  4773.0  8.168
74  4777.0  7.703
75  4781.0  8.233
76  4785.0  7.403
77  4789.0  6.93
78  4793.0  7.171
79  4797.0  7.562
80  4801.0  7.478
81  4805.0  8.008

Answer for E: 0 angstroms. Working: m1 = 4697.0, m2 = 4697.0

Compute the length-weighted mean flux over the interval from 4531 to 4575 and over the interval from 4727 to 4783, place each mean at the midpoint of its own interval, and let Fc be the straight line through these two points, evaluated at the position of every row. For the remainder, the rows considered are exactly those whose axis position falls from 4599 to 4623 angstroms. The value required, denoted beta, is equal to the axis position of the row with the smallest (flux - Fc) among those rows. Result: 4621.0 angstroms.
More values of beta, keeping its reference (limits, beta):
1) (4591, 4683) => 4661.0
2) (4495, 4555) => 4545.0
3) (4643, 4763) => 4697.0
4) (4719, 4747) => 4741.0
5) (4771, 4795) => 4789.0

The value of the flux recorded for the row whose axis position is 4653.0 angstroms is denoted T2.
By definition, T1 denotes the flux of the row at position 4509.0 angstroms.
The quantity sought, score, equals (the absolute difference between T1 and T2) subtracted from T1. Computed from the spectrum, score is 4.4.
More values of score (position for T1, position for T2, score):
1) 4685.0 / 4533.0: 7.0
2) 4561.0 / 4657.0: 5.9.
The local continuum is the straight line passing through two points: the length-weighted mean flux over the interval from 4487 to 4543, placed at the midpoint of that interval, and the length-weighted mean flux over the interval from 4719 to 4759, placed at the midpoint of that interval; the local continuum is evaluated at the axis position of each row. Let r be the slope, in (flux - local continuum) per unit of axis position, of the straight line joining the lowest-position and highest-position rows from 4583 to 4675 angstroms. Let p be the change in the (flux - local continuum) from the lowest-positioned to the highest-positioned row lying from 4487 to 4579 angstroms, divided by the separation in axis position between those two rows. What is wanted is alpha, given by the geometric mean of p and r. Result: 0.0011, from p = 0.000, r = -0.005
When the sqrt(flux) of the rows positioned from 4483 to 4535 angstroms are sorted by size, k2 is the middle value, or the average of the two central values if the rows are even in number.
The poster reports 2.80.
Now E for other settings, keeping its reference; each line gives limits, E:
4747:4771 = -8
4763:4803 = -12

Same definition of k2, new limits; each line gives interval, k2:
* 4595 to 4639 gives 2.80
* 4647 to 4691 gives 2.73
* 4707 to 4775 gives 2.75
